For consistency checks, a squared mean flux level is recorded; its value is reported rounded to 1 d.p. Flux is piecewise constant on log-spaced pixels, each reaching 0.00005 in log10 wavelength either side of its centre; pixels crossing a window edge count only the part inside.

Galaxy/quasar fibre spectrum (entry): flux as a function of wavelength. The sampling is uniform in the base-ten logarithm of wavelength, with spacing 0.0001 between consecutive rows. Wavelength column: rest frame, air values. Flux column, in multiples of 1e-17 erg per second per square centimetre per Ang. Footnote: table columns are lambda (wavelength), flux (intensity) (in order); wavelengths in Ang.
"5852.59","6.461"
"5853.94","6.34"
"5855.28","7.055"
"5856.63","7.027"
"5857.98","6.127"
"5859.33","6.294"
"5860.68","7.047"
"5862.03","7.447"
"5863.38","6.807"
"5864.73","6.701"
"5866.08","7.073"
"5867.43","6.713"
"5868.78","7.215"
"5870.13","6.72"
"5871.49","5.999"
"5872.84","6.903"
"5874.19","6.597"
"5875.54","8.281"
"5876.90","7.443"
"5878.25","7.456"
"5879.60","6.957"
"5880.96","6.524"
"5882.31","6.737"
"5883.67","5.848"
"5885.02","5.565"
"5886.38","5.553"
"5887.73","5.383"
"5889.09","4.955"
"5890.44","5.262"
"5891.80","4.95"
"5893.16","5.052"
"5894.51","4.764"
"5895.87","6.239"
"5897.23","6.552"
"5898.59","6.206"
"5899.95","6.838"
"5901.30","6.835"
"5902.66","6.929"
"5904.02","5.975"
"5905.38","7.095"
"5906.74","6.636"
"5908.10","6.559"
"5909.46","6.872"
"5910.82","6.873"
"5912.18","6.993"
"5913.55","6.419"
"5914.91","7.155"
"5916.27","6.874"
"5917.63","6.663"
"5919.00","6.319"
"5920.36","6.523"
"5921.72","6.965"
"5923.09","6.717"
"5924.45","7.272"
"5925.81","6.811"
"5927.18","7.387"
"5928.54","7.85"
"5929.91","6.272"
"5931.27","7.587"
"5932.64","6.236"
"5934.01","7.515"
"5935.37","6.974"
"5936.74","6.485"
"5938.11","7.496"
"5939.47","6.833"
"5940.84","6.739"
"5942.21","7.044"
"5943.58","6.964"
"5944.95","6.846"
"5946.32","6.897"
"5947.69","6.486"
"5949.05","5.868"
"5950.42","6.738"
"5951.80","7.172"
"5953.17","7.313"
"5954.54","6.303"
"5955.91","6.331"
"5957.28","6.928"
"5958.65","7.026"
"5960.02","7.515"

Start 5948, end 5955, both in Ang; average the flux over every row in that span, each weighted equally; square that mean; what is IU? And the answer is 44.6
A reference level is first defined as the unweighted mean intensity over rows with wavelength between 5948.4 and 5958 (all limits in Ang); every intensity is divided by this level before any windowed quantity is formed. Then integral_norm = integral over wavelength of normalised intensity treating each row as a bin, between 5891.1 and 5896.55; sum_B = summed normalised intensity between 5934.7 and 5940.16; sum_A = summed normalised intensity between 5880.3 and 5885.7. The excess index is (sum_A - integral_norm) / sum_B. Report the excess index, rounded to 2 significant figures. -0.14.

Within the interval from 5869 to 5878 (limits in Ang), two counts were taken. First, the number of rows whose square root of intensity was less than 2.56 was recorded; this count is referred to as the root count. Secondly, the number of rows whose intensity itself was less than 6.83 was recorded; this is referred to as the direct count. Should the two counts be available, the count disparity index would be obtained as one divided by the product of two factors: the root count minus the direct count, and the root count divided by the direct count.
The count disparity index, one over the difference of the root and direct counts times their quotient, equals -1.50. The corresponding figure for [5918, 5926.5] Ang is -1.00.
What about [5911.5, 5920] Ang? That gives -1.50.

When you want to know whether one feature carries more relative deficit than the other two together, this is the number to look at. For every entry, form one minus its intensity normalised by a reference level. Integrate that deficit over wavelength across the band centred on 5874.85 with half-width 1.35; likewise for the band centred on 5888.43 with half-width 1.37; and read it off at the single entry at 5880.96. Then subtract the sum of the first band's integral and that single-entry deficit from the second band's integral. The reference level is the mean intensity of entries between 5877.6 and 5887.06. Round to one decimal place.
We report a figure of 1.0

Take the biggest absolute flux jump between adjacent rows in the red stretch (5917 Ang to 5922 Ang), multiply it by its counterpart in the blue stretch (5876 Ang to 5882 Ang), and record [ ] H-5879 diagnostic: 0.2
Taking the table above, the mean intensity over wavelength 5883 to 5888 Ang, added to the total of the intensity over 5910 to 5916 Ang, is 33.0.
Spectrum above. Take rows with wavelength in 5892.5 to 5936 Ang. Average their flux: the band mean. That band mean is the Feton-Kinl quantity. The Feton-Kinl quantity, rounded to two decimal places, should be 6.69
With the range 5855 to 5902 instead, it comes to 6.43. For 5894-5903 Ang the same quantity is 6.34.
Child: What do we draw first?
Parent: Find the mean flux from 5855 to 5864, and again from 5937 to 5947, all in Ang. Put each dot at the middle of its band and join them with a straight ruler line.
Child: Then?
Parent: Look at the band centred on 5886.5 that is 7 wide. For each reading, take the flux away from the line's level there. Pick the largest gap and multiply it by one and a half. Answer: 2.9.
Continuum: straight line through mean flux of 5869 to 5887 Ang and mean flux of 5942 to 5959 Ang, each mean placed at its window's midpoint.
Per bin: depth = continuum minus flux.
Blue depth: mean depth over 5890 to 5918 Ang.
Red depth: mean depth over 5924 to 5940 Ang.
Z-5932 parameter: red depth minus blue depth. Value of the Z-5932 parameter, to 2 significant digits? -0.65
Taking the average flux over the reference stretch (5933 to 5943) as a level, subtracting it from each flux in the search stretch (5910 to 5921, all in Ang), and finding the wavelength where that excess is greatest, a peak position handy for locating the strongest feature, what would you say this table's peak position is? 5914.91 Ang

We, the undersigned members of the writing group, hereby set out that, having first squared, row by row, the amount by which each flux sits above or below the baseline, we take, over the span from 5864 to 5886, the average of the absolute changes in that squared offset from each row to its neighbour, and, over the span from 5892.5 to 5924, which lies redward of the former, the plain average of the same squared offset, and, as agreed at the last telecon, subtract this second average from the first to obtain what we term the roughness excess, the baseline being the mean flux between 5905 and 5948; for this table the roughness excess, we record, 0.04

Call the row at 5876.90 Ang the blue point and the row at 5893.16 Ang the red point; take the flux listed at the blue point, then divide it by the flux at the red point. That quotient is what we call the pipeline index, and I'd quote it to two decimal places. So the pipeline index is 1.47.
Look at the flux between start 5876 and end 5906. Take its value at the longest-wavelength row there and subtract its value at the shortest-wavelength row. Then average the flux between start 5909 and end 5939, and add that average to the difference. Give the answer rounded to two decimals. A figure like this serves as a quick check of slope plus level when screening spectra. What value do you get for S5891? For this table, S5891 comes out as 6.57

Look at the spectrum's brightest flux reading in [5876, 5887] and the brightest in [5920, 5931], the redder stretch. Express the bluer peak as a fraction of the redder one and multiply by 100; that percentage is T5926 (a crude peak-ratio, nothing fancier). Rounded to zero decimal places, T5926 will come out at 95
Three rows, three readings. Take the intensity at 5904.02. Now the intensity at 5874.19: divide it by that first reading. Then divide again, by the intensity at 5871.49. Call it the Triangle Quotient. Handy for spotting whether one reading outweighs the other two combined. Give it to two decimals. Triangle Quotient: 0.18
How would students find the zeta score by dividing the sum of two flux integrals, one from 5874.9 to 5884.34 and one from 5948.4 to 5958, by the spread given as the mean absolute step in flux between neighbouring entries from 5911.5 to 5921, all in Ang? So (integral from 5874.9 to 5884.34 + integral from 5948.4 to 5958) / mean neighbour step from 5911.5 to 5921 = 333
